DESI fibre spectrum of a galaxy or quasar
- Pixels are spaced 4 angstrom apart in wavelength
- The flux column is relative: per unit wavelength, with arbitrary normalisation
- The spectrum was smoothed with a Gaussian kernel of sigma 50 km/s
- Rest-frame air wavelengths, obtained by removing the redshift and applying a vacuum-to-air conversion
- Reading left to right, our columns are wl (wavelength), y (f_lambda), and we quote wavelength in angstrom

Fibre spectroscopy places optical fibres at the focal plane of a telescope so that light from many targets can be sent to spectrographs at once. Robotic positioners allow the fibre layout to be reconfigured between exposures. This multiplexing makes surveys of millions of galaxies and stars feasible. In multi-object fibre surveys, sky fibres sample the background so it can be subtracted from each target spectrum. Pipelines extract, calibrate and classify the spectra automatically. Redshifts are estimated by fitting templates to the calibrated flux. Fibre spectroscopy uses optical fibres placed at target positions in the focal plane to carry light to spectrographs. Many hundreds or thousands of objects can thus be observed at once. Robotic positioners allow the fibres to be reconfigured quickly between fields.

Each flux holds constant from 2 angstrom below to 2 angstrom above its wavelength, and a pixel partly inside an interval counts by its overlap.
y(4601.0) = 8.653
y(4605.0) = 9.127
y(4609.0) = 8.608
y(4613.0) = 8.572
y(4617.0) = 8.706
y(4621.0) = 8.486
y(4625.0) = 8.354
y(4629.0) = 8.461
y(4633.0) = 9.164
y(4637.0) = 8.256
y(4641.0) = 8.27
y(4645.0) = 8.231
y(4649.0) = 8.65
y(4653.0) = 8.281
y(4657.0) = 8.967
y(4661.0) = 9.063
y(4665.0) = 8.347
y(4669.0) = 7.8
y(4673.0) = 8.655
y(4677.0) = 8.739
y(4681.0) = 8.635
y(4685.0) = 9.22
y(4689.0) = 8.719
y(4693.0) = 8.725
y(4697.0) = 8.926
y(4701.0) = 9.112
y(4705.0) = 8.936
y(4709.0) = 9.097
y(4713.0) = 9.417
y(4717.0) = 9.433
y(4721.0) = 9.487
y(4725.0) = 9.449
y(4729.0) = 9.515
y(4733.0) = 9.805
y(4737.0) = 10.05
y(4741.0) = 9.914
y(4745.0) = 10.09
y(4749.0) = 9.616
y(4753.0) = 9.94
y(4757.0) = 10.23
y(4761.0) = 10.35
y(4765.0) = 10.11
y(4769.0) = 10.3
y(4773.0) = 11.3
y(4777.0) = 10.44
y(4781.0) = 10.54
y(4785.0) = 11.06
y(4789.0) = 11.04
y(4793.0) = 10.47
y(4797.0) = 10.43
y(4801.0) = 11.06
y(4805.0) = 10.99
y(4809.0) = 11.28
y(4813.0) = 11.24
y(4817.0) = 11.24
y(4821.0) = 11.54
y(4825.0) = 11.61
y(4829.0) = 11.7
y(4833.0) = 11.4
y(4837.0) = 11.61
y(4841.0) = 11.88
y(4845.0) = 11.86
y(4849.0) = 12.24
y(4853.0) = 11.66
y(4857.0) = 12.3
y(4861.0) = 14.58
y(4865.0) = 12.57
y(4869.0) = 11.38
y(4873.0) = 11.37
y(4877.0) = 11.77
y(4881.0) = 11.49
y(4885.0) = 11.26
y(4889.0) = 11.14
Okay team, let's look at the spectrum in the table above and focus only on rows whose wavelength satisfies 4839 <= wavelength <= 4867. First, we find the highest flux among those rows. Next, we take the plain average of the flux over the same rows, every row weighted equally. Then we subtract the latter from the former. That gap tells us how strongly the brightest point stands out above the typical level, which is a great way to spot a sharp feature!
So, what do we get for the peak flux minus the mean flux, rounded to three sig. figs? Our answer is 2.14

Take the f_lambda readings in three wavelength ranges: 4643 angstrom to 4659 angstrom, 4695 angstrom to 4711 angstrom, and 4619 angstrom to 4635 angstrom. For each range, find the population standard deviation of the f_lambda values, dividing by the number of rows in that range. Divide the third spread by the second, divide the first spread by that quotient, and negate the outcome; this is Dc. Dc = -0.1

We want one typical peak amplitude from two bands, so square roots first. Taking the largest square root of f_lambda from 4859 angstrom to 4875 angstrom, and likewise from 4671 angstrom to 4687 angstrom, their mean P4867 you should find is 3.43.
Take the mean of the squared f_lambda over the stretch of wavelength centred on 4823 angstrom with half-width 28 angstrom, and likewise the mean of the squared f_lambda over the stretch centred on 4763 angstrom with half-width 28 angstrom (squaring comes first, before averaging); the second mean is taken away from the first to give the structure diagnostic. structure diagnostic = 23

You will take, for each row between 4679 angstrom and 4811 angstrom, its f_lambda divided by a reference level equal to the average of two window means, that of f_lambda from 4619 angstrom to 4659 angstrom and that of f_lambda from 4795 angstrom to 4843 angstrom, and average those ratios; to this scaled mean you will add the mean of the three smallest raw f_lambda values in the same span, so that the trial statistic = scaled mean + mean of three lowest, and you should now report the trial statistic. 9.7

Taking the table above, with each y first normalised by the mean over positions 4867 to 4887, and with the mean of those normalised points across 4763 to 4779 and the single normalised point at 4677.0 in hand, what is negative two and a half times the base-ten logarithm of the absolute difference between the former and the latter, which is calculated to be 2.0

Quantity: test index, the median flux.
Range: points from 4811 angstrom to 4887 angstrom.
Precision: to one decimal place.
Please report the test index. 11.6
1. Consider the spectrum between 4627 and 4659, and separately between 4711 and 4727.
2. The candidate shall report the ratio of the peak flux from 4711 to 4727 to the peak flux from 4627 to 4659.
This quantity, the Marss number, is 1.035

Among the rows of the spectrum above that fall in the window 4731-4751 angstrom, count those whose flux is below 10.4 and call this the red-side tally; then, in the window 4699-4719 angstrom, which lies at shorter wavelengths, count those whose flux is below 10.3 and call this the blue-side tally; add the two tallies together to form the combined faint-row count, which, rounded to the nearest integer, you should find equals 10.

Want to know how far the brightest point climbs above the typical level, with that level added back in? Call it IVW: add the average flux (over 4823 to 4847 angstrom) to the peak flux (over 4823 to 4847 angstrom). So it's 24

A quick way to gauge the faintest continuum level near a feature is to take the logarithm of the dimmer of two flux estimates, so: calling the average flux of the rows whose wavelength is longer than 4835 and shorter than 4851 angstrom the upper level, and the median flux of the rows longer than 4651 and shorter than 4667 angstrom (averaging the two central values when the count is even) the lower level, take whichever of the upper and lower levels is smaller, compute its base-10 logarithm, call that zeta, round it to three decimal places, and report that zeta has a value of 0.937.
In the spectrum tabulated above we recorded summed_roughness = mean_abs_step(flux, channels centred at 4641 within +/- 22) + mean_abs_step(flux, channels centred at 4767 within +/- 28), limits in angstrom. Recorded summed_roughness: 0.72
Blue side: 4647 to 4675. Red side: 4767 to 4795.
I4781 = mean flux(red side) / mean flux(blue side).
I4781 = 1.26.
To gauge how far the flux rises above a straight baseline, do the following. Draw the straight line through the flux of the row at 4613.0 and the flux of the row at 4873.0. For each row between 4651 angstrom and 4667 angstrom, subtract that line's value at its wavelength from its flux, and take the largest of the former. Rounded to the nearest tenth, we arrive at 0.0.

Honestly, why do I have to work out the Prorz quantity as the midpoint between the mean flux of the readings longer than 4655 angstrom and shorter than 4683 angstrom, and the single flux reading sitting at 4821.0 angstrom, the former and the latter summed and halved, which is 10.1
